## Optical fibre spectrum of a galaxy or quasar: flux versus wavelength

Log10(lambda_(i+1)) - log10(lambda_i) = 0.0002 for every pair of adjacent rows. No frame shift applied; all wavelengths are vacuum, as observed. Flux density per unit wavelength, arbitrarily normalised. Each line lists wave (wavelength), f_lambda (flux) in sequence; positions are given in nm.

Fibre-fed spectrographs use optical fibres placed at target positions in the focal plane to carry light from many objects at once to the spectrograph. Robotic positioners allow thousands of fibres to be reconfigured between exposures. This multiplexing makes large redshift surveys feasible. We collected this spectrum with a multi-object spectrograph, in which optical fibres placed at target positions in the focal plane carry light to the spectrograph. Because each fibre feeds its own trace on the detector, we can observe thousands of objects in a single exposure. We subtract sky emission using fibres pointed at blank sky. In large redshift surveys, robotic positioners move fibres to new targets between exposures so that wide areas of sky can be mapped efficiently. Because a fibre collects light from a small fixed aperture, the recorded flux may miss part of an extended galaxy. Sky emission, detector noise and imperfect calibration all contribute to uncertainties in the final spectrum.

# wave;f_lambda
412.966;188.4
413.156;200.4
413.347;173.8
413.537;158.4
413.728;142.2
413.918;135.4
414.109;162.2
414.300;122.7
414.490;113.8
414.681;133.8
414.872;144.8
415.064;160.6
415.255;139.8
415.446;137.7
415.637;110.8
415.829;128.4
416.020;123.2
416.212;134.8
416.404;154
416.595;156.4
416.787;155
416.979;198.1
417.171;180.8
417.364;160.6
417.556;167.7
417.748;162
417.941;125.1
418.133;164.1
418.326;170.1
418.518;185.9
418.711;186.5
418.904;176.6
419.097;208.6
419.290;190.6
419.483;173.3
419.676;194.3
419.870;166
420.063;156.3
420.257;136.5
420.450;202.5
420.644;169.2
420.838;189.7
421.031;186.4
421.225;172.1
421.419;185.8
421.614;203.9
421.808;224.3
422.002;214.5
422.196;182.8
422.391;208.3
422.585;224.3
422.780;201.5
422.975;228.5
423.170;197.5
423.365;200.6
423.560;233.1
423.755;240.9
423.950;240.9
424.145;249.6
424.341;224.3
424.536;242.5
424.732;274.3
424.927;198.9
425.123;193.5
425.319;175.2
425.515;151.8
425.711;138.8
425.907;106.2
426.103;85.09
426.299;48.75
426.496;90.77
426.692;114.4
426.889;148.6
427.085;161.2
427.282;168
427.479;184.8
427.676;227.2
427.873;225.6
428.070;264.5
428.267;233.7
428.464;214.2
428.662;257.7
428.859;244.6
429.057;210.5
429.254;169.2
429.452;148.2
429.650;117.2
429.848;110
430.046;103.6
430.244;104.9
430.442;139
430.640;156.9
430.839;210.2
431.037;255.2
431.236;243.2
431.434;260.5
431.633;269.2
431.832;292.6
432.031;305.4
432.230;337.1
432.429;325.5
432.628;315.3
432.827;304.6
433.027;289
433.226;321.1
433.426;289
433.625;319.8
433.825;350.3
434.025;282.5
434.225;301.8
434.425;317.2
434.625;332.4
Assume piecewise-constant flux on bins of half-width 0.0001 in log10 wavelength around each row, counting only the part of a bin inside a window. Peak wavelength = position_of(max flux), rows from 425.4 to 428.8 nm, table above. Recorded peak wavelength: 428.070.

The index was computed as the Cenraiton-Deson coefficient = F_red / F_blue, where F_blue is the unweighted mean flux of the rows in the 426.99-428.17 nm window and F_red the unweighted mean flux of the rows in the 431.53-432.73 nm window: 1.5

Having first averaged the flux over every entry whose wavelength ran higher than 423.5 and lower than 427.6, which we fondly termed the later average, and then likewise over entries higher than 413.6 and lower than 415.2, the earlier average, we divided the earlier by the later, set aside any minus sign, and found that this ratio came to 0.80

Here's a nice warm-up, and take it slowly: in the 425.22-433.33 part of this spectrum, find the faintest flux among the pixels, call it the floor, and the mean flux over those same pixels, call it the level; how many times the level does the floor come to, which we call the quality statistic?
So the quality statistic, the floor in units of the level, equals 0.2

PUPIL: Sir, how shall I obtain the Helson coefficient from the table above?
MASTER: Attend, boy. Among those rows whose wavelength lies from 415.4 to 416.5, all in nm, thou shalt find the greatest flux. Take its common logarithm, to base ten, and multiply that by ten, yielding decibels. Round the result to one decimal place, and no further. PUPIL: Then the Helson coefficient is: 21.9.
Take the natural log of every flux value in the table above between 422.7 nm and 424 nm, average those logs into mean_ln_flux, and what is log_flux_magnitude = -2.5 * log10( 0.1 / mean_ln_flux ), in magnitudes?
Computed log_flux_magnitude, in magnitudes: 4.33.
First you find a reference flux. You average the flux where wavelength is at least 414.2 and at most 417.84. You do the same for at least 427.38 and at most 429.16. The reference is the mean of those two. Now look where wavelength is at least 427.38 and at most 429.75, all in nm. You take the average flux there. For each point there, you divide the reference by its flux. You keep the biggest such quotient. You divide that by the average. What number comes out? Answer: 0.0077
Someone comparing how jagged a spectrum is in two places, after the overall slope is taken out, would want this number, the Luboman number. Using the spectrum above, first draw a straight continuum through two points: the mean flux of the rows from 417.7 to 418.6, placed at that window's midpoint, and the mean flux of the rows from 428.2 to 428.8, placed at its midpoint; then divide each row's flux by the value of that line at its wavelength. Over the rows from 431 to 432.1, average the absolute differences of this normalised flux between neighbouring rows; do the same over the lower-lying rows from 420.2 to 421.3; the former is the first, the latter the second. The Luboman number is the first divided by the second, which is 0.35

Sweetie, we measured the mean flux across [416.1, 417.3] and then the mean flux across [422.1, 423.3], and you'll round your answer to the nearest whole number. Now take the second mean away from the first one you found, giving -44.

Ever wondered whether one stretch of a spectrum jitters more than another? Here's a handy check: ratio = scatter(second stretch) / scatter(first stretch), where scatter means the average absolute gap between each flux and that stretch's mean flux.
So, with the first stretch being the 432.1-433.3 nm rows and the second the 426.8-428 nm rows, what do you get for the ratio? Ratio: 2.17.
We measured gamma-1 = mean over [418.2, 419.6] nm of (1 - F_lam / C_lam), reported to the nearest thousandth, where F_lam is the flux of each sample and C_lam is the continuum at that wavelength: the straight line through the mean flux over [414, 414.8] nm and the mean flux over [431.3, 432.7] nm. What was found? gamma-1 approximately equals -0.048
